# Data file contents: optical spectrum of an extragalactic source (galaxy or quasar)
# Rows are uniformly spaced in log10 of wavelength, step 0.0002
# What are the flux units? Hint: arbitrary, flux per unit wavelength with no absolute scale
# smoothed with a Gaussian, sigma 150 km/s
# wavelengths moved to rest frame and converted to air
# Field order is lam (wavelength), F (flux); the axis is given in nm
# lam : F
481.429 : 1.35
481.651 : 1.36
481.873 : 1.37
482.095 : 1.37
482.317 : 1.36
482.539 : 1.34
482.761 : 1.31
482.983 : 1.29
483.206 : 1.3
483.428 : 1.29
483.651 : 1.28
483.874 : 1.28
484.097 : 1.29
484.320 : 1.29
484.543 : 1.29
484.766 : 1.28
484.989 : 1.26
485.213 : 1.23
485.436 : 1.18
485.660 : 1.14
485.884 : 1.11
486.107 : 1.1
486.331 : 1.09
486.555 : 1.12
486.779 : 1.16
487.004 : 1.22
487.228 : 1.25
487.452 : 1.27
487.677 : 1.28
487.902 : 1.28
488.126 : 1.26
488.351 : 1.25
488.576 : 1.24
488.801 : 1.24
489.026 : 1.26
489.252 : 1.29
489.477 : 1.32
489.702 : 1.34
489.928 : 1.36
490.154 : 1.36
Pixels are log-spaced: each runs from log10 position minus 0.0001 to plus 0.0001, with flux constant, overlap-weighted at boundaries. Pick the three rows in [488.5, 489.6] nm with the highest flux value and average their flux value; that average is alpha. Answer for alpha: 1.29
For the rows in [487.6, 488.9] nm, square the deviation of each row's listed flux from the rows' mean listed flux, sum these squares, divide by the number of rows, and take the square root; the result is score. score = 0.017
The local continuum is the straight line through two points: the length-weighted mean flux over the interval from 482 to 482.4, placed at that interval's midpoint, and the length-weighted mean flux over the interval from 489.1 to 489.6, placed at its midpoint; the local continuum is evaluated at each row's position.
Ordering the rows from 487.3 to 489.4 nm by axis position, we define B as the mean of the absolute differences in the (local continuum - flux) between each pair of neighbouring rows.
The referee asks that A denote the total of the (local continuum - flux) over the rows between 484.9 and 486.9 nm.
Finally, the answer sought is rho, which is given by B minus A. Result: -1.6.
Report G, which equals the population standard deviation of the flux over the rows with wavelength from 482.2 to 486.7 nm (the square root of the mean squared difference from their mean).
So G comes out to 0.083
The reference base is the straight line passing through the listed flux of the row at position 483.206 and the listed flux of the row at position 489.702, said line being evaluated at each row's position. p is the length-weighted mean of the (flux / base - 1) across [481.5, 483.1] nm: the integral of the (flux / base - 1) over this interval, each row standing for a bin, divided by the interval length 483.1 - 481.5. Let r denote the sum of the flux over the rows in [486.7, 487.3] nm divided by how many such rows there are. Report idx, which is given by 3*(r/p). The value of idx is 97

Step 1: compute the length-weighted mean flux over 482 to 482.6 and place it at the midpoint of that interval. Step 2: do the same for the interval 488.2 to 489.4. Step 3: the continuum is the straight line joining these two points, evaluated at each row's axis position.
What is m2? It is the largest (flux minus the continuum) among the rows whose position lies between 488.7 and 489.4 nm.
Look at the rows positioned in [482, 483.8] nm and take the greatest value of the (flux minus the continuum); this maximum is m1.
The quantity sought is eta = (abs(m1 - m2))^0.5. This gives 0.18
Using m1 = 0.01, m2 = 0.039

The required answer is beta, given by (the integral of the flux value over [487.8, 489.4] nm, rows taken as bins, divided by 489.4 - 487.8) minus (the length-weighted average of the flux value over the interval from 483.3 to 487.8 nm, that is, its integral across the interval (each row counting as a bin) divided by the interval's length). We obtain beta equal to 0.04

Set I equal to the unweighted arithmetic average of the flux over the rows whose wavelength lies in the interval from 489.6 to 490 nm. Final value 1.35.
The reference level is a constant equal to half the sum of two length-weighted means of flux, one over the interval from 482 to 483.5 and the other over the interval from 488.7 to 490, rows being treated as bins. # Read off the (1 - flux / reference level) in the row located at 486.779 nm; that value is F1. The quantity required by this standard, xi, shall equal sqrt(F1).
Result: 0.34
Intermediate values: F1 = 0.116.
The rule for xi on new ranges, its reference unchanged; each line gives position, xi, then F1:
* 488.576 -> 0.23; 0.055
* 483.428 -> 0.13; 0.017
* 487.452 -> 0.18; 0.032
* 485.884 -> 0.39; 0.154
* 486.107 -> 0.40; 0.162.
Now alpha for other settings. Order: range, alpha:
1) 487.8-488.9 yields 1.26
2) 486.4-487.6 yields 1.25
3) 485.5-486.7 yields 1.12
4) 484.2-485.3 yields 1.29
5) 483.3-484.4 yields 1.29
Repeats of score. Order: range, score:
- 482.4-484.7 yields 0.017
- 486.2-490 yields 0.069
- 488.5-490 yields 0.045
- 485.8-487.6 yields 0.067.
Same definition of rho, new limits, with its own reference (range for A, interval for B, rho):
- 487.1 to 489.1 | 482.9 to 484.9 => -0.5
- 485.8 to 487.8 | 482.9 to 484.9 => -1.3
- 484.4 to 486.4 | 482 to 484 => -1.3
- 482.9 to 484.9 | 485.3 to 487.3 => -0.5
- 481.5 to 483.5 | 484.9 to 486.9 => -0.2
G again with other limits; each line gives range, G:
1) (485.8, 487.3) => 0.058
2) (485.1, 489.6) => 0.069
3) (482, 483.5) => 0.031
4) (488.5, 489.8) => 0.038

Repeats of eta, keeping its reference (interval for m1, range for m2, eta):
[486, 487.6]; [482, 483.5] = 0.13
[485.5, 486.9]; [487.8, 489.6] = 0.45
